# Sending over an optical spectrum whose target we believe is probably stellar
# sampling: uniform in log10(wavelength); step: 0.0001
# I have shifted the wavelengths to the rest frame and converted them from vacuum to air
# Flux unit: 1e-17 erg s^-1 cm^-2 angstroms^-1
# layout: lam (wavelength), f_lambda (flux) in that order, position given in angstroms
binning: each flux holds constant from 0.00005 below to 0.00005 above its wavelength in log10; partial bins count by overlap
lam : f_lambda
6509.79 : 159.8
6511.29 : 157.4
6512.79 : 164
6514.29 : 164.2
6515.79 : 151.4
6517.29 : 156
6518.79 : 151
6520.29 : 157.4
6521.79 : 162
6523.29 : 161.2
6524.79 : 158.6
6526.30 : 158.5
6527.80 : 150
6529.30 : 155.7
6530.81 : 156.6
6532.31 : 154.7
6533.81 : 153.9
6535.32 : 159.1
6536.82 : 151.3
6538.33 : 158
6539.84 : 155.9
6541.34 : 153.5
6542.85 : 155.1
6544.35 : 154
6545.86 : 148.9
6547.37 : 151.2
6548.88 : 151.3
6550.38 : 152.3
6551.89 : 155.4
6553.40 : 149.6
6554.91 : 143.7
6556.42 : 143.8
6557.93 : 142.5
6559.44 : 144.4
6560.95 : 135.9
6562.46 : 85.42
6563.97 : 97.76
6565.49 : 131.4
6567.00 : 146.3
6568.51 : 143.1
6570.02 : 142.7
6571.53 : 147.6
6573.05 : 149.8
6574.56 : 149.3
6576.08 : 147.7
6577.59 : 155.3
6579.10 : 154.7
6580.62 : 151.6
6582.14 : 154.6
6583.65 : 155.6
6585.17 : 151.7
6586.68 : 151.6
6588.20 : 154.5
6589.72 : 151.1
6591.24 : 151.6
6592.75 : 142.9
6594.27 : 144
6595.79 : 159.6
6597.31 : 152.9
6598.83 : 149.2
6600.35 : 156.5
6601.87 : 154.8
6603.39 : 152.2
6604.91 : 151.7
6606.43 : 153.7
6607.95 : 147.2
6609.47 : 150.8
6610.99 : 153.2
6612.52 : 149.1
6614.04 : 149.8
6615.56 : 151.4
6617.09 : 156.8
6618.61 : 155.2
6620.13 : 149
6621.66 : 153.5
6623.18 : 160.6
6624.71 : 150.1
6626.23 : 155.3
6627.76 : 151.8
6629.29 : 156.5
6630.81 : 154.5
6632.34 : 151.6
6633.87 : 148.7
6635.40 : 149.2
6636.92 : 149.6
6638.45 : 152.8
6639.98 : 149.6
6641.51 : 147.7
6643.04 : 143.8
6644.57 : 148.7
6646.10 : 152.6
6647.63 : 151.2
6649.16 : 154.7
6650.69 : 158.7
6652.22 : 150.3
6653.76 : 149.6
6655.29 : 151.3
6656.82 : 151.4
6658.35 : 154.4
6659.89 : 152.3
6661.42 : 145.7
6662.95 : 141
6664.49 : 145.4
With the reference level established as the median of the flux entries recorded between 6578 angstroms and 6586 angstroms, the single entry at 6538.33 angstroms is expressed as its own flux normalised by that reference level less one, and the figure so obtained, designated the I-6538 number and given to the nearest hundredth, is 0.02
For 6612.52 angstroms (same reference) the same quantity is -0.04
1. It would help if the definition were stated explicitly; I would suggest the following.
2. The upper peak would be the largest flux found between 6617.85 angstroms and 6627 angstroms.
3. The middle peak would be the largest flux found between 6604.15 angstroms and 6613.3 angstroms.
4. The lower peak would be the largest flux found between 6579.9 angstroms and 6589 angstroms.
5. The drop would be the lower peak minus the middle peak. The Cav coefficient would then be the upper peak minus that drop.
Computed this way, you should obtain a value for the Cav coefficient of 159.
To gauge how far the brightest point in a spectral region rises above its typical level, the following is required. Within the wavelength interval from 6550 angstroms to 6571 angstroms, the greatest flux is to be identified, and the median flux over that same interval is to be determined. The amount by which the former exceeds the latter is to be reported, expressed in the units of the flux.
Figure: 12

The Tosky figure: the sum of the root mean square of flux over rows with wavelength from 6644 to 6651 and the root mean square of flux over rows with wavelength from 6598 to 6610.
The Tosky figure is 305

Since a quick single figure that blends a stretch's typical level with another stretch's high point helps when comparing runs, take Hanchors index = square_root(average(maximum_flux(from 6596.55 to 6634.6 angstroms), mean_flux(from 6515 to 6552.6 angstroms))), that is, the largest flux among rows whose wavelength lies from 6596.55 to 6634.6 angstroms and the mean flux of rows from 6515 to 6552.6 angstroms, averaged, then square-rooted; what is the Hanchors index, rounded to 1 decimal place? 12.6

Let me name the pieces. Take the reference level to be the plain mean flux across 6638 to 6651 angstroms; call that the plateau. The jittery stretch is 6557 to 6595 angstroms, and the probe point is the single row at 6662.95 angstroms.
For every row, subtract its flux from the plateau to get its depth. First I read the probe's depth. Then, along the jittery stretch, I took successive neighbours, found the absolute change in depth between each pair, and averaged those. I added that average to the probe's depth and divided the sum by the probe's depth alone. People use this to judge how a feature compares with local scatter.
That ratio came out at 1.7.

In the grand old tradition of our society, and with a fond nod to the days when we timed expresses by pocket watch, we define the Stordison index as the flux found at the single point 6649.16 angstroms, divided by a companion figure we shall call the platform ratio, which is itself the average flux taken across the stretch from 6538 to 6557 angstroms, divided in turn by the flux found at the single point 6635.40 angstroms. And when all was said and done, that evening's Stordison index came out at 152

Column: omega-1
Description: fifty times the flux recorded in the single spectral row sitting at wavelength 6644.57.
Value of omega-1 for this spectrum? 7435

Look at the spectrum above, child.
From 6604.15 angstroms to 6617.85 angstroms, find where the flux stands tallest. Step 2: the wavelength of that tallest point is 6617.09 angstroms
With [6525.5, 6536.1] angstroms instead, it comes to 6535.32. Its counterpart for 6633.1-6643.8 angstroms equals 6638.45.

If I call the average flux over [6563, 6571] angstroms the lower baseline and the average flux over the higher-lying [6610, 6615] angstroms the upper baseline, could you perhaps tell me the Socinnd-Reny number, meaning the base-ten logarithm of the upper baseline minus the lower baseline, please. 1.3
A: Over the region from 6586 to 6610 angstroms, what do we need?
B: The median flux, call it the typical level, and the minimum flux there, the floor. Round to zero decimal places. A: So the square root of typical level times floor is 147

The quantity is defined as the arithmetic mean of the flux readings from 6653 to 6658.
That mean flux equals 151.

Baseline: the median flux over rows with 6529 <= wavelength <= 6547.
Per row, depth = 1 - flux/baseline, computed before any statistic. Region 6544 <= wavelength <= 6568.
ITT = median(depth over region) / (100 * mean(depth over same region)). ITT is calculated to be 0.0062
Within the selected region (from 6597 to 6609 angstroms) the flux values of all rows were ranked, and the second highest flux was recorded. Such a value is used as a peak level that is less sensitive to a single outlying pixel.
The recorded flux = 154.8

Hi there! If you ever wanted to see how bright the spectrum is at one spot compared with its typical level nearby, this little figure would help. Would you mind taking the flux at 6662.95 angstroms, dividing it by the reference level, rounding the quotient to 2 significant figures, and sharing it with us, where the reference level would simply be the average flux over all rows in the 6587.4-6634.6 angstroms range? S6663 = 0.93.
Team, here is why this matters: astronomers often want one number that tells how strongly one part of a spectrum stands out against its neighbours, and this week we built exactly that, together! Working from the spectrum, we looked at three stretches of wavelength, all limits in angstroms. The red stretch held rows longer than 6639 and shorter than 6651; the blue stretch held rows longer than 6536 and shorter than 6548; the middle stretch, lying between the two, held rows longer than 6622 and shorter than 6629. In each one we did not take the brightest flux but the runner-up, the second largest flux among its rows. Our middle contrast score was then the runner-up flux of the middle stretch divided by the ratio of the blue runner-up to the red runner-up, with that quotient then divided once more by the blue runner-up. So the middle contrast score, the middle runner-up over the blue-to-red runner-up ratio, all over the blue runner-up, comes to 0.99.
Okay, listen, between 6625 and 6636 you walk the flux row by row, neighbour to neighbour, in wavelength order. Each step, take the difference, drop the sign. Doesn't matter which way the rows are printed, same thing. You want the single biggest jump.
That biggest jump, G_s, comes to 4.7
